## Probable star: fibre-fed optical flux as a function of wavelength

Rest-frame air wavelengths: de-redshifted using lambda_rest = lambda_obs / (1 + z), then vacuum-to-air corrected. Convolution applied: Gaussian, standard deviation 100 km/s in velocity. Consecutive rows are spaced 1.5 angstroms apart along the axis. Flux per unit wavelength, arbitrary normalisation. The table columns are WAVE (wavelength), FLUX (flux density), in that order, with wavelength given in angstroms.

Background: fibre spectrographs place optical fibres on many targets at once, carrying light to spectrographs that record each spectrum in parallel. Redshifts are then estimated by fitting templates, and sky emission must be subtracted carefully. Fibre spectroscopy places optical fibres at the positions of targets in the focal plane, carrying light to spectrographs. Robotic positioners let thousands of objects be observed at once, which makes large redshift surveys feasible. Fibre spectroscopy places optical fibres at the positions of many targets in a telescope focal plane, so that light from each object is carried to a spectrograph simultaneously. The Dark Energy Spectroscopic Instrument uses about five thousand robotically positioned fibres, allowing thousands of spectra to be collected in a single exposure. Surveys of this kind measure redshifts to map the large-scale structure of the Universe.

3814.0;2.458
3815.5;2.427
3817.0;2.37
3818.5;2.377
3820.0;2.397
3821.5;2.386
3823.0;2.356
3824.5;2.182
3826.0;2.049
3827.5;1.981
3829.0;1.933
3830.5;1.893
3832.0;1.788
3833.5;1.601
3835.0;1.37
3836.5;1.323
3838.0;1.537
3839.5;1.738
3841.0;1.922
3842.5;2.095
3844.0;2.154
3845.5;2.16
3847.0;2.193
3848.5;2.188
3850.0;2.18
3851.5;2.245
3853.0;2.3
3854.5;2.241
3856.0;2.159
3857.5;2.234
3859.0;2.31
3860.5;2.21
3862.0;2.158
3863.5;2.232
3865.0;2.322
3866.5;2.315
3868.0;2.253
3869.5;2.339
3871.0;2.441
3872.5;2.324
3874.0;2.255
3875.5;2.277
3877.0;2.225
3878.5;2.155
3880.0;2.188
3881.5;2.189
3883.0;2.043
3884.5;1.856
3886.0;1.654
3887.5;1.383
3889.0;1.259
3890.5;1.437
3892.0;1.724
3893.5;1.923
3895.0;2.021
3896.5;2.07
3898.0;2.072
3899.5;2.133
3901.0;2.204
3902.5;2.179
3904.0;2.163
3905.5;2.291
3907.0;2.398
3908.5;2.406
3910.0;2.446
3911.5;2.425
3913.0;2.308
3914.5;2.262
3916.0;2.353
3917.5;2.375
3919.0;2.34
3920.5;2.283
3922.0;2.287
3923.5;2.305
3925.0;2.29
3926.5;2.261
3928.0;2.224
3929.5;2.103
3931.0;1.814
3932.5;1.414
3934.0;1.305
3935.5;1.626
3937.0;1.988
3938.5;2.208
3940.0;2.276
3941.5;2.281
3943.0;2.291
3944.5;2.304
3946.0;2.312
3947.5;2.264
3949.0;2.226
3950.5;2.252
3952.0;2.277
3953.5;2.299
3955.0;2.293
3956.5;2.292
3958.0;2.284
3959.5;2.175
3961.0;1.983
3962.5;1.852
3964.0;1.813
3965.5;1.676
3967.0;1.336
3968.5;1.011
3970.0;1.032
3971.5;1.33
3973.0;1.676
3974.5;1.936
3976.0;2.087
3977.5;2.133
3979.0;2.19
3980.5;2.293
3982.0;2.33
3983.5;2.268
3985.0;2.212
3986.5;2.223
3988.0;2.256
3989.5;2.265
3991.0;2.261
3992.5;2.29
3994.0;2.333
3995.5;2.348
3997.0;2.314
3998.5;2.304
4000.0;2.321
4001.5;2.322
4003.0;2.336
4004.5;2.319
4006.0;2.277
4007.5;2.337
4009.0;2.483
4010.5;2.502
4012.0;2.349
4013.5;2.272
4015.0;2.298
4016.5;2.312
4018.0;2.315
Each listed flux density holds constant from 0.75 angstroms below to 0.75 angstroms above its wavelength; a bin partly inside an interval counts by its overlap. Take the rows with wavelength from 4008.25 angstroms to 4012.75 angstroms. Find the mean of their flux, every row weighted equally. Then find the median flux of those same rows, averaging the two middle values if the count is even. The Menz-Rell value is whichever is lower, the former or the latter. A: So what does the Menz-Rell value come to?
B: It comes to 2.44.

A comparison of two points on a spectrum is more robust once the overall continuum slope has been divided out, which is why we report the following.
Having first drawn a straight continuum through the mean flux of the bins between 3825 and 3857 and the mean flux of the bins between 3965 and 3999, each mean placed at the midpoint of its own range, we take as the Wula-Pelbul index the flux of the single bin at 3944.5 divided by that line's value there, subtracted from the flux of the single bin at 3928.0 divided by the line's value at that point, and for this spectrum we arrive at -0.04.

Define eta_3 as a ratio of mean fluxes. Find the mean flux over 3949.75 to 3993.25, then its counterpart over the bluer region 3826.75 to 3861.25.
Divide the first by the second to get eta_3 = 1.01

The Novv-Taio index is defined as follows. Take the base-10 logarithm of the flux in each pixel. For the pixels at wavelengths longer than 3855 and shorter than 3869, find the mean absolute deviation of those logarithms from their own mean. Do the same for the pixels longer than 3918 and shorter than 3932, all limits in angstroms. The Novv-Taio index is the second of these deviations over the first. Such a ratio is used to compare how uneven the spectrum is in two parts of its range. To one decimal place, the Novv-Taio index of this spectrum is 2.4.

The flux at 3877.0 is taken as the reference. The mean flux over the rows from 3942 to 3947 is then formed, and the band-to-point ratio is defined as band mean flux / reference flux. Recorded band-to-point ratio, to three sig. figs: 1.03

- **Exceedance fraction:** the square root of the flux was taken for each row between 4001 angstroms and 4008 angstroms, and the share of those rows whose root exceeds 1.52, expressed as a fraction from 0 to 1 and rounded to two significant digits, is 0.80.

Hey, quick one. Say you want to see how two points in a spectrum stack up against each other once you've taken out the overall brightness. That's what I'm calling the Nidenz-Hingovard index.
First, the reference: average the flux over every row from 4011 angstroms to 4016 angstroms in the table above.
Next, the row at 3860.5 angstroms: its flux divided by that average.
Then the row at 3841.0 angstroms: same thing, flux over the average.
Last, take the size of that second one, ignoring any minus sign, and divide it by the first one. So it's 0.87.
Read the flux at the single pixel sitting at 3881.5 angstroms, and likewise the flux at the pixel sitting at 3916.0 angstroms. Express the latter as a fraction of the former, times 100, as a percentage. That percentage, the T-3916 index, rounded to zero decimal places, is 107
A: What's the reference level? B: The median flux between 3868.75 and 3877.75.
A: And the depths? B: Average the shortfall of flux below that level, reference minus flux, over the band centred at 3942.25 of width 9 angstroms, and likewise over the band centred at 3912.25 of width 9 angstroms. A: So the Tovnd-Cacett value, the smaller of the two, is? -0.066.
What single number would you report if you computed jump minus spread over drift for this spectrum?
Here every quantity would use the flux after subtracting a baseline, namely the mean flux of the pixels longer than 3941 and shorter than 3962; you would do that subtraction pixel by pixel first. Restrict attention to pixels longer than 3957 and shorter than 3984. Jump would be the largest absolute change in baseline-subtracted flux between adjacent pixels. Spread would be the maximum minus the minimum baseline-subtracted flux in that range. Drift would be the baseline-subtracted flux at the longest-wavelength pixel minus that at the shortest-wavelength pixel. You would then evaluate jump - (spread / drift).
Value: 83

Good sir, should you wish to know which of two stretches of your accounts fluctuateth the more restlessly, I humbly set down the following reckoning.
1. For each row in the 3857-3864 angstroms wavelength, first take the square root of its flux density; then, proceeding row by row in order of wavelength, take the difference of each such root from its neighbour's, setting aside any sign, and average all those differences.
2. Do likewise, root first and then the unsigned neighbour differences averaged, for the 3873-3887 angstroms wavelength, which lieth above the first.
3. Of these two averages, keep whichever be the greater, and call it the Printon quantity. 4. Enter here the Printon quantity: 0.03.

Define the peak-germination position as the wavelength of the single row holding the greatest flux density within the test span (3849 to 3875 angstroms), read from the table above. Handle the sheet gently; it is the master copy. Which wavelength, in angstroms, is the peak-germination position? 3871.0 angstroms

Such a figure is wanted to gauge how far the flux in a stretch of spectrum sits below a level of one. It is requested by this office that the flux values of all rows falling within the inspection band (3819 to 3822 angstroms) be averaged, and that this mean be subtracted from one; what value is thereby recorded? -1.39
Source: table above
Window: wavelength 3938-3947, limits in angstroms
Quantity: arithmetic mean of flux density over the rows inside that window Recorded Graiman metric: 2.28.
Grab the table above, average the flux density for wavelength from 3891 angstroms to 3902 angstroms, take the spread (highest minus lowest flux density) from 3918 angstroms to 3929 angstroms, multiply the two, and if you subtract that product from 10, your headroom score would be 9.8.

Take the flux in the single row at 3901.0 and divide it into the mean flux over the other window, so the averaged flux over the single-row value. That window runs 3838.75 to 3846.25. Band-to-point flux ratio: 0.91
